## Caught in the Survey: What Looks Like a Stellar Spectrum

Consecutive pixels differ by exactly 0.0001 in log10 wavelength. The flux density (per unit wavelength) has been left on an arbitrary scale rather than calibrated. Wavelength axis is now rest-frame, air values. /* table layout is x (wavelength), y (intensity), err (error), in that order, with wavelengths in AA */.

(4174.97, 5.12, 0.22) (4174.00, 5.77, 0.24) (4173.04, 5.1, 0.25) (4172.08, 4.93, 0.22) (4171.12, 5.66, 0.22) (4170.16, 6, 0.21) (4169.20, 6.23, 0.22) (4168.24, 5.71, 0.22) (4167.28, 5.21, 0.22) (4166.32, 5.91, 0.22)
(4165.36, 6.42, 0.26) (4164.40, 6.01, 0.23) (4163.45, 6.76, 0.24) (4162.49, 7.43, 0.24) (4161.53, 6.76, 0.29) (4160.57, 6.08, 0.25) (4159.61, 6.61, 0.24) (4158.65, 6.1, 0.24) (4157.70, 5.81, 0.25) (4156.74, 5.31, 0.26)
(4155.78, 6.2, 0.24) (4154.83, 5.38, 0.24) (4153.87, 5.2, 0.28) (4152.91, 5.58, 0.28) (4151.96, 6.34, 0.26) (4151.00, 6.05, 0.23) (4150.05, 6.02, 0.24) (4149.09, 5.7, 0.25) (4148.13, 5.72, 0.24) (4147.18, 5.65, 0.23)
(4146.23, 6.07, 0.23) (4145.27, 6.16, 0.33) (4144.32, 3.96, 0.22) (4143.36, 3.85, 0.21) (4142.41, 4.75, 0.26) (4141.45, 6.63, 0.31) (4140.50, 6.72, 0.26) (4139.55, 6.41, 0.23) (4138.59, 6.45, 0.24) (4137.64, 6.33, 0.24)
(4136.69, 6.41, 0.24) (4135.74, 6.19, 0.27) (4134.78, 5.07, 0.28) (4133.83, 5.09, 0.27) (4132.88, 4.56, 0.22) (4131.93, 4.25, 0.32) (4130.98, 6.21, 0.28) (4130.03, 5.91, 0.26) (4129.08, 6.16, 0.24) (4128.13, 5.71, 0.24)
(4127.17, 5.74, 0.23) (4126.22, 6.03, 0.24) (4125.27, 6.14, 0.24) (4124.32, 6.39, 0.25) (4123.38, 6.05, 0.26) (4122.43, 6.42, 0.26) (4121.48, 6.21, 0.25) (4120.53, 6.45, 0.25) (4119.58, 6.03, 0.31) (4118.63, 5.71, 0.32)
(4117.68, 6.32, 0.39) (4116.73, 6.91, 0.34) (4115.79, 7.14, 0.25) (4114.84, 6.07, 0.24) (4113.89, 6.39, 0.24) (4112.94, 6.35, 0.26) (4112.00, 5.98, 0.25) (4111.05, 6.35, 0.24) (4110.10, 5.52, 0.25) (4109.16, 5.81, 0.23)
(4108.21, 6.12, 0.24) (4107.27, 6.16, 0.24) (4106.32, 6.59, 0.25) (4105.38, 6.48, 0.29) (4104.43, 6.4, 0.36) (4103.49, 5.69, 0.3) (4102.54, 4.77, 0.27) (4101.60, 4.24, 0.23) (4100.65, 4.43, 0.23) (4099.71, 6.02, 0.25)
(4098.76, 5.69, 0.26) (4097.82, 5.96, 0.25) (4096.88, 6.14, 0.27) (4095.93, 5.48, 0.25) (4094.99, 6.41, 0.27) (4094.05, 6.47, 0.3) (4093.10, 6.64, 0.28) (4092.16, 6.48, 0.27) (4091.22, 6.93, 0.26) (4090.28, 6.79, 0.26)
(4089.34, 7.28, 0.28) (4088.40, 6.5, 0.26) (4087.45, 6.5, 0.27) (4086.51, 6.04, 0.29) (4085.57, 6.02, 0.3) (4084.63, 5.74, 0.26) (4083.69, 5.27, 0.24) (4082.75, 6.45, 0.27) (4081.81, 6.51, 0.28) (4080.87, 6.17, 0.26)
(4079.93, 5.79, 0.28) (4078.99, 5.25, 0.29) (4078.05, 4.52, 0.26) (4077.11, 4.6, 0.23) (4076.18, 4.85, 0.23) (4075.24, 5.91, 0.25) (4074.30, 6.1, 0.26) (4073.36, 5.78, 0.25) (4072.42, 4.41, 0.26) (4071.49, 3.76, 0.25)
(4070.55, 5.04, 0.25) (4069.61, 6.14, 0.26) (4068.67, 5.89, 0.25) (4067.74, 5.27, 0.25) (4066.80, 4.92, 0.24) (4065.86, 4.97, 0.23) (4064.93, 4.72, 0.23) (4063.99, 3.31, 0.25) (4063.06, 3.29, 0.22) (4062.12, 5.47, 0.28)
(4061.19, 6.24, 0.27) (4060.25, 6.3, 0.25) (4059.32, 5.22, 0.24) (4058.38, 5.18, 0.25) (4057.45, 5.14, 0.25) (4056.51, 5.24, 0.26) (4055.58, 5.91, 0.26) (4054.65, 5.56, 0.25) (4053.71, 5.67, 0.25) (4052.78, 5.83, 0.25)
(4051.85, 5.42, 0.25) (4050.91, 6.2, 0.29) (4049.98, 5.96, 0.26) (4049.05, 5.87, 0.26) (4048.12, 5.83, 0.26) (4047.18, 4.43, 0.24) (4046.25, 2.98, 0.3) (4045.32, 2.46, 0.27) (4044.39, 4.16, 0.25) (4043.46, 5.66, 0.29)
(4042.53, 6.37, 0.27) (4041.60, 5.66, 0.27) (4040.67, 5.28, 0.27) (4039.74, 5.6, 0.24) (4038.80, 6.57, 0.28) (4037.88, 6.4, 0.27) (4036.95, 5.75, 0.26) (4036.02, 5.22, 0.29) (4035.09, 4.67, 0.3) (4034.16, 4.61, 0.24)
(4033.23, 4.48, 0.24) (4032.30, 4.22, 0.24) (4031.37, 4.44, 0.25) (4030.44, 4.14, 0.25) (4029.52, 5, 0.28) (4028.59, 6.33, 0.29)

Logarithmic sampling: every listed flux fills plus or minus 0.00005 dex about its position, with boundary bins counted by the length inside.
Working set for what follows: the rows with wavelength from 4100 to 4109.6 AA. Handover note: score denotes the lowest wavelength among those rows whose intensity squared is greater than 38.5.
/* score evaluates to 4104.43 AA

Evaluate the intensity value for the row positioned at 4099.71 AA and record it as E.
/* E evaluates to 6.02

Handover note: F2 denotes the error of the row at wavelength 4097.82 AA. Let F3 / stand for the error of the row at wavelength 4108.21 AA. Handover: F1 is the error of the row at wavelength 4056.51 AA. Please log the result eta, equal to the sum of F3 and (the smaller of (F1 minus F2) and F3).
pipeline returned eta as 0.250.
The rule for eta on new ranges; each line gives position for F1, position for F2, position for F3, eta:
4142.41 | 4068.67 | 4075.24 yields 0.260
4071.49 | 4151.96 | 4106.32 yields 0.240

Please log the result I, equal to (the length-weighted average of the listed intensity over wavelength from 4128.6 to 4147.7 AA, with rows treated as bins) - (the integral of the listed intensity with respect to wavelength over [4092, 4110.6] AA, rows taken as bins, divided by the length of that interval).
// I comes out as -0.2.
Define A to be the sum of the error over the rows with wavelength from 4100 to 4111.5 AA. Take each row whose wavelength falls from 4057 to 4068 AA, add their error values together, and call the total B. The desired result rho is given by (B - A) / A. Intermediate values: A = 3.13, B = 2.96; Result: -0.054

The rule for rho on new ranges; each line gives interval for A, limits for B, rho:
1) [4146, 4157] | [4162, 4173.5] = -0.077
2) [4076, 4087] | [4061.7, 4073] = -0.069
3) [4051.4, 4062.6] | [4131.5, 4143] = 0.026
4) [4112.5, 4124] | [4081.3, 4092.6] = -0.039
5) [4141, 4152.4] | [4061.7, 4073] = -0.013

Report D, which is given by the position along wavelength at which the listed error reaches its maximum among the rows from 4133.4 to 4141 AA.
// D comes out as 4134.78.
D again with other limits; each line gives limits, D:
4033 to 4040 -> 4035.09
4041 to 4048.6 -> 4046.25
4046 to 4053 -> 4046.25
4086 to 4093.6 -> 4086.51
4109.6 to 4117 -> 4116.73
